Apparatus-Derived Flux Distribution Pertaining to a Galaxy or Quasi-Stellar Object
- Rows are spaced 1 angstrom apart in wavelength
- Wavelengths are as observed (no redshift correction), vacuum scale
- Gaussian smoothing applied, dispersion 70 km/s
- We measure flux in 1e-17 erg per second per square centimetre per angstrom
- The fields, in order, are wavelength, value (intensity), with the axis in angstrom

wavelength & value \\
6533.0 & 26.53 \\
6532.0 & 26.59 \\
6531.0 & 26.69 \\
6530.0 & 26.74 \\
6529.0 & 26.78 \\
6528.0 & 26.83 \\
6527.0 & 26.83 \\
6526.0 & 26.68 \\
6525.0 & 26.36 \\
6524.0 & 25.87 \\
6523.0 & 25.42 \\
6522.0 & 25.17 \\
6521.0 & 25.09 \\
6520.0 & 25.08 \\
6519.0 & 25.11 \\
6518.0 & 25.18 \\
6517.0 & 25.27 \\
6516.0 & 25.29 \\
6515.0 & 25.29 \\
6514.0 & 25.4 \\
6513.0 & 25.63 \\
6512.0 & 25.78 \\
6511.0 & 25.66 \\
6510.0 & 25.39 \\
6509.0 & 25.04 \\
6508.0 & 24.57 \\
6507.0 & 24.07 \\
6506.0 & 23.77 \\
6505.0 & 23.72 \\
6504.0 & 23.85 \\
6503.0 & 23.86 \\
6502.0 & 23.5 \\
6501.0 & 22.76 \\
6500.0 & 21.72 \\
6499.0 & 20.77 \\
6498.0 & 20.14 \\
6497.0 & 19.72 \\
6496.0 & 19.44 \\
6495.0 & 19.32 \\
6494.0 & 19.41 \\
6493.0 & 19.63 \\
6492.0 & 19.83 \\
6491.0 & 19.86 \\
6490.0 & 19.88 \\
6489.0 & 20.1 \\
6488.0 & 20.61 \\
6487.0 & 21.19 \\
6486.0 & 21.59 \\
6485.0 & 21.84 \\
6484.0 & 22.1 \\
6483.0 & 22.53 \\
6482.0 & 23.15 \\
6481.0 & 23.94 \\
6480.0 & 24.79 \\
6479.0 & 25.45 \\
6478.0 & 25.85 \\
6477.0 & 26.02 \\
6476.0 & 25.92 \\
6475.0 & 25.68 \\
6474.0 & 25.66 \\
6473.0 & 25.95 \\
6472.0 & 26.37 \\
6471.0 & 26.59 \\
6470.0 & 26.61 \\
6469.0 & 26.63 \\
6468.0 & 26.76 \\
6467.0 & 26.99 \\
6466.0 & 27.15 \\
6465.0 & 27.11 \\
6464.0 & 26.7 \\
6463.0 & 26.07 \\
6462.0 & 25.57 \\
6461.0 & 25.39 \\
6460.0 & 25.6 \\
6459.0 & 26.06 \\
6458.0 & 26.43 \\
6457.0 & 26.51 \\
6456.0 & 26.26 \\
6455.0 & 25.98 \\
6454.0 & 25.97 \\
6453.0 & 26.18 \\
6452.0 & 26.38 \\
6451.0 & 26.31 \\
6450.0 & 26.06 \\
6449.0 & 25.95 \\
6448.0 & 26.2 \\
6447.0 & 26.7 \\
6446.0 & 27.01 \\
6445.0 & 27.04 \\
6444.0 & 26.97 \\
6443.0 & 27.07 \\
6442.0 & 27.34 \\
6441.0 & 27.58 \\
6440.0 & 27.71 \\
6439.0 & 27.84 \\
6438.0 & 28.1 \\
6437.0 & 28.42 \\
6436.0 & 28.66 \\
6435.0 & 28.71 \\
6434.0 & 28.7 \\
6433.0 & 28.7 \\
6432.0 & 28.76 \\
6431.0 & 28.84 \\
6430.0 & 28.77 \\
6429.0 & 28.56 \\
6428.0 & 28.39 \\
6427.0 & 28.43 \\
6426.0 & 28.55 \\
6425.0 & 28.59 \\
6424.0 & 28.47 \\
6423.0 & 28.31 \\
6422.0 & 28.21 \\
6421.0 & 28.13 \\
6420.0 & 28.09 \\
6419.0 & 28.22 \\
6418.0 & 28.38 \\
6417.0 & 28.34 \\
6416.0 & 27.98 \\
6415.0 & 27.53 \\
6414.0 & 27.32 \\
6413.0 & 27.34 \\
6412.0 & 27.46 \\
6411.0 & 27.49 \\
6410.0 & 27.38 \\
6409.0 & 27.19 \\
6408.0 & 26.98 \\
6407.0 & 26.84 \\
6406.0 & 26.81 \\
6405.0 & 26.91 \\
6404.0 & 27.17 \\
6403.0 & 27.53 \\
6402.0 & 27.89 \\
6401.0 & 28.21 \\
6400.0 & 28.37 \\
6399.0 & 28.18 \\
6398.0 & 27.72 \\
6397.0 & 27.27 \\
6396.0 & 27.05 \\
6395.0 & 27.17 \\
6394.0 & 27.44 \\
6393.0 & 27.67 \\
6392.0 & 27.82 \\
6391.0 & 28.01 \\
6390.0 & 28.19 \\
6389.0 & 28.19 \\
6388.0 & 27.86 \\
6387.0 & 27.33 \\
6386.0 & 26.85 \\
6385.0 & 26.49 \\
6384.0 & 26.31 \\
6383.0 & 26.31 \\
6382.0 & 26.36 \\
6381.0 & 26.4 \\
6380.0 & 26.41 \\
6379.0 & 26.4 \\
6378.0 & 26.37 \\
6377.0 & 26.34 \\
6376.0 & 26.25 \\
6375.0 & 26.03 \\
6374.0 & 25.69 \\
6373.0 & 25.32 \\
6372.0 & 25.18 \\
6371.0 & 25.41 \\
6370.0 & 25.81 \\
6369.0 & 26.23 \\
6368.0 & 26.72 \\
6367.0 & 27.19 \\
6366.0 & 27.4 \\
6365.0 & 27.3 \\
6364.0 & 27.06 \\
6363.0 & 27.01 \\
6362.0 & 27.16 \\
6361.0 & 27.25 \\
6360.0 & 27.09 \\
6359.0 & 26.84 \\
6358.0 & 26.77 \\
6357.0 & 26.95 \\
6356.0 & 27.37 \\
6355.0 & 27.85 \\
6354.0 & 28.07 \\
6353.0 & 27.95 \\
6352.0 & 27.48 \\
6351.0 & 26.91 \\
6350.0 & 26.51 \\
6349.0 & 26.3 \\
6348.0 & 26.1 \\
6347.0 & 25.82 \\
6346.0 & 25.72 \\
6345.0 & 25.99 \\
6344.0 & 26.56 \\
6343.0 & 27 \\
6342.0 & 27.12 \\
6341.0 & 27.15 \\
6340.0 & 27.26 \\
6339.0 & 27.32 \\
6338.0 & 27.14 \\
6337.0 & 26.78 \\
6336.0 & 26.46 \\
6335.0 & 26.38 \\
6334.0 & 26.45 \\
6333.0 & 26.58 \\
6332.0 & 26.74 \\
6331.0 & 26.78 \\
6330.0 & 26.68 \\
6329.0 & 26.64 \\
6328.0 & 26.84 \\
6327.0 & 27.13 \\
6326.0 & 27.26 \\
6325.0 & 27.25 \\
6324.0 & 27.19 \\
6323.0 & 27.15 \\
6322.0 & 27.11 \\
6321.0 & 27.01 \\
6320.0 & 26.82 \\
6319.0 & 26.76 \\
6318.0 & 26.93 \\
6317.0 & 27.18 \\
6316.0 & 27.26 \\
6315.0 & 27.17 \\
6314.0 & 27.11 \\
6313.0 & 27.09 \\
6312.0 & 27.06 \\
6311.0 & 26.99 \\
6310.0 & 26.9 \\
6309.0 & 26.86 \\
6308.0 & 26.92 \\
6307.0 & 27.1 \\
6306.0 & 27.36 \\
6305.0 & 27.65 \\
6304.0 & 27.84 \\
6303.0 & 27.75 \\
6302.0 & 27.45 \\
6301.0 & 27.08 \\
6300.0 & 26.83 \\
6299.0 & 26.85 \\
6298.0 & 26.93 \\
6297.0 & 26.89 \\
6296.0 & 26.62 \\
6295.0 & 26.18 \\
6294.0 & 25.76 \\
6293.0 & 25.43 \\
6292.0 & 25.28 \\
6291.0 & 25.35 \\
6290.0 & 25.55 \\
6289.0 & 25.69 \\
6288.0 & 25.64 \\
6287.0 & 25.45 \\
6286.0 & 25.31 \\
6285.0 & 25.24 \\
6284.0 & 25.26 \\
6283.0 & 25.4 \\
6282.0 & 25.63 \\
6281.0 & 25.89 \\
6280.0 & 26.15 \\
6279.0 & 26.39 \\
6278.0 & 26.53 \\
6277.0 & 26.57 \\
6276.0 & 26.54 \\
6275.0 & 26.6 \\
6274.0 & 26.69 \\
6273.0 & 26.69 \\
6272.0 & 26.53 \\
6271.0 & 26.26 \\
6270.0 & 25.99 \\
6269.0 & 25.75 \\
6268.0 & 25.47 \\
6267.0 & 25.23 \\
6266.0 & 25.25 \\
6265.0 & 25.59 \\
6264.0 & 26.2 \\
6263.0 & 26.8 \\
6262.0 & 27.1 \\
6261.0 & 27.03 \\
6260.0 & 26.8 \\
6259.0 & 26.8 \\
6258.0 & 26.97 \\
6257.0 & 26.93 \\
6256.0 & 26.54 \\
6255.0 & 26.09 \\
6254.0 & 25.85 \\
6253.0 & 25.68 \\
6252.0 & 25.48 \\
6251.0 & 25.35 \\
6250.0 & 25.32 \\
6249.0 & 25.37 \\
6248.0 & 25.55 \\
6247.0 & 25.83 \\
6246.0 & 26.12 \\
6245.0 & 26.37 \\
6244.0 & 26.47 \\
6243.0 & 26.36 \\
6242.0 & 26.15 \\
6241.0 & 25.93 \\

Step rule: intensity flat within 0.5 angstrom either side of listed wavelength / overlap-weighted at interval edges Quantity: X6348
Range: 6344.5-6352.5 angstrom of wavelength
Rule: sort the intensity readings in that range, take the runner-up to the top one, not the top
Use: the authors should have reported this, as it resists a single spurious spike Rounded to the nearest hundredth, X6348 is 26.91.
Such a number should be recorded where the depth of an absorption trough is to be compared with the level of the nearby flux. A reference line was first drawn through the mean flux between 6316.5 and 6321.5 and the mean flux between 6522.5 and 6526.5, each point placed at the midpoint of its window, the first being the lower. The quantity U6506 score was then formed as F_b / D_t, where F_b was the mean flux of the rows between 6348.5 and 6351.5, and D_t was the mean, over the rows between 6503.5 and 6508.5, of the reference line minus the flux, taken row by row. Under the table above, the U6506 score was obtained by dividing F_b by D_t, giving 12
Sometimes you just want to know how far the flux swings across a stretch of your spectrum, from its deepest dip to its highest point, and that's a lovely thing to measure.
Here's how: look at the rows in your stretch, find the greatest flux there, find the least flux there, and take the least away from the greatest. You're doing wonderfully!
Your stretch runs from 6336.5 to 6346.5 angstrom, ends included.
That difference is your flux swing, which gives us 1.60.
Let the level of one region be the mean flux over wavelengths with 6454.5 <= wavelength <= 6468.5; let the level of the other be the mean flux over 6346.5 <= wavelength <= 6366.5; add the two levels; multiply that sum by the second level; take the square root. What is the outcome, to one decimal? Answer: 38.0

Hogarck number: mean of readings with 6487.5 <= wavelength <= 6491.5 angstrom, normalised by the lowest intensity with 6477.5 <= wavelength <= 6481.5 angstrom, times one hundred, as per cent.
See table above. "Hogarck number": 84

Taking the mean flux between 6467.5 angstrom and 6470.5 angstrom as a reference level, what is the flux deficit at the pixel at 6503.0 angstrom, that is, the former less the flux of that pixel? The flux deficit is 2.8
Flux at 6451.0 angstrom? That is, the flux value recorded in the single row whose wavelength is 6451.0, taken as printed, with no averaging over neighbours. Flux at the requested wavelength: 26.31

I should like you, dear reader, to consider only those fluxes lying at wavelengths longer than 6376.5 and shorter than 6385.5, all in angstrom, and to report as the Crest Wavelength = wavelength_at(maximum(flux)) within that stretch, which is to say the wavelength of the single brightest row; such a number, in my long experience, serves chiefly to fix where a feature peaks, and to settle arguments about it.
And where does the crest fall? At 6385.0 angstrom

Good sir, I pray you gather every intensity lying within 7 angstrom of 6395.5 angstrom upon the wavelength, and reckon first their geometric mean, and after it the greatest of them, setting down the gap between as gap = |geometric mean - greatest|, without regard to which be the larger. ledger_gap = 0.6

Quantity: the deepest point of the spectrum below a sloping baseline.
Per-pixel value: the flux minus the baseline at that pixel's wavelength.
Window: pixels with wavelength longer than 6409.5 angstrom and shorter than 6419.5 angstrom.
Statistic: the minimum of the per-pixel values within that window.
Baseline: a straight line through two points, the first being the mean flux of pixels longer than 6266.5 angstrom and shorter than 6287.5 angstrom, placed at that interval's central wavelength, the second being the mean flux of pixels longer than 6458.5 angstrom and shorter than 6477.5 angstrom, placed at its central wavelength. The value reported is 1.1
